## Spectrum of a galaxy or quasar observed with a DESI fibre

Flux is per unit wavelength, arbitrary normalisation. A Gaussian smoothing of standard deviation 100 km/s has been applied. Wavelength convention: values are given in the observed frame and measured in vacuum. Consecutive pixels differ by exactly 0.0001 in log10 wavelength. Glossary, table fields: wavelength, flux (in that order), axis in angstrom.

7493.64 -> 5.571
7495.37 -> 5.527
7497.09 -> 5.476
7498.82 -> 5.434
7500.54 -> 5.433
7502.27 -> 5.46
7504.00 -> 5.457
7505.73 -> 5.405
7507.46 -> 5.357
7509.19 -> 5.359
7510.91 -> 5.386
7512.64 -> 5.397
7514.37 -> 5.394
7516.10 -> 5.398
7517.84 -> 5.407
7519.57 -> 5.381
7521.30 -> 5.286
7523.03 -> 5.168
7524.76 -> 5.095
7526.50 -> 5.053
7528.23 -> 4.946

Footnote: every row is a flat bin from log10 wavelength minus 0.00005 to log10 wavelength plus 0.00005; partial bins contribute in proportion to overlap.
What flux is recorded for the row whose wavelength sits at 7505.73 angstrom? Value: 5.405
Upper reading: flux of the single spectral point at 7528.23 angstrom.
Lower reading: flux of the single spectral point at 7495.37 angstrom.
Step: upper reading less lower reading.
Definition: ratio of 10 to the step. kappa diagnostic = -17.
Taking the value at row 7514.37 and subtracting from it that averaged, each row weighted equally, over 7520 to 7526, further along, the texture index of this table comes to 0.21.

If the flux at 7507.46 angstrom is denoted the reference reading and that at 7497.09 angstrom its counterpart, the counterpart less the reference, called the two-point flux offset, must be 0.119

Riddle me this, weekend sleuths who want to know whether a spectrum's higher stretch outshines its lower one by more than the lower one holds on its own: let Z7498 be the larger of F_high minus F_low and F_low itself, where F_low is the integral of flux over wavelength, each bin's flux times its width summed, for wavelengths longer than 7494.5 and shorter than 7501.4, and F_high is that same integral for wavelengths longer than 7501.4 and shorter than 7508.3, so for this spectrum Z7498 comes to 37.8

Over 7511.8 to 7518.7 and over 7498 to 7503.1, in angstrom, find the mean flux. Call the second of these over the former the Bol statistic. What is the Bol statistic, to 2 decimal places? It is 1.01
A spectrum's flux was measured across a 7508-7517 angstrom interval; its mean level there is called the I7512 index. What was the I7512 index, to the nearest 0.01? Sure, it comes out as 5.39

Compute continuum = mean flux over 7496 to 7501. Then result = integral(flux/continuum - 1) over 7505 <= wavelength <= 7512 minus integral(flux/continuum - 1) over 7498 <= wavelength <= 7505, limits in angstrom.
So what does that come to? -0.09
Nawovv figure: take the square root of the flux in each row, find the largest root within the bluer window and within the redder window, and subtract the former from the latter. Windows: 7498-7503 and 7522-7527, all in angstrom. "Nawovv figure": -0.063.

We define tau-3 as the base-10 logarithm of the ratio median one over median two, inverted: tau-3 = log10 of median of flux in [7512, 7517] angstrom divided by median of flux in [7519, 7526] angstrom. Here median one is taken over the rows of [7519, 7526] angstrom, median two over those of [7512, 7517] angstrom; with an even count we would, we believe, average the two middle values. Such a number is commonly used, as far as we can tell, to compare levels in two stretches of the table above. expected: 0.014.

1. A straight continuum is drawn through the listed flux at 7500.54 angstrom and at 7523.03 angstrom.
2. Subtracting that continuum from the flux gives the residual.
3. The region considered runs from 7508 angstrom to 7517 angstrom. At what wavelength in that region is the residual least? 7509.19 angstrom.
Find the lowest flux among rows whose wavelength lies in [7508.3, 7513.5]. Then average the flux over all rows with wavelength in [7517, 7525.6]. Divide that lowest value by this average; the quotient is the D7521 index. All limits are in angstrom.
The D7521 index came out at 1.02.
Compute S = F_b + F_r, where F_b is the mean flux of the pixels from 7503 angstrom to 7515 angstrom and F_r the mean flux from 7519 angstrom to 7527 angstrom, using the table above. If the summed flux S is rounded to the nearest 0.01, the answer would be 10.59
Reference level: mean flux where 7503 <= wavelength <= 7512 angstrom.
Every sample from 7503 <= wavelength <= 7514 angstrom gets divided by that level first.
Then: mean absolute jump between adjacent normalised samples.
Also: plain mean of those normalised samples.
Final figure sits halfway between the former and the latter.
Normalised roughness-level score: 0.503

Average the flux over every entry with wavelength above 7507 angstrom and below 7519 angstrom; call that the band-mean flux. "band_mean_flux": 5.39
